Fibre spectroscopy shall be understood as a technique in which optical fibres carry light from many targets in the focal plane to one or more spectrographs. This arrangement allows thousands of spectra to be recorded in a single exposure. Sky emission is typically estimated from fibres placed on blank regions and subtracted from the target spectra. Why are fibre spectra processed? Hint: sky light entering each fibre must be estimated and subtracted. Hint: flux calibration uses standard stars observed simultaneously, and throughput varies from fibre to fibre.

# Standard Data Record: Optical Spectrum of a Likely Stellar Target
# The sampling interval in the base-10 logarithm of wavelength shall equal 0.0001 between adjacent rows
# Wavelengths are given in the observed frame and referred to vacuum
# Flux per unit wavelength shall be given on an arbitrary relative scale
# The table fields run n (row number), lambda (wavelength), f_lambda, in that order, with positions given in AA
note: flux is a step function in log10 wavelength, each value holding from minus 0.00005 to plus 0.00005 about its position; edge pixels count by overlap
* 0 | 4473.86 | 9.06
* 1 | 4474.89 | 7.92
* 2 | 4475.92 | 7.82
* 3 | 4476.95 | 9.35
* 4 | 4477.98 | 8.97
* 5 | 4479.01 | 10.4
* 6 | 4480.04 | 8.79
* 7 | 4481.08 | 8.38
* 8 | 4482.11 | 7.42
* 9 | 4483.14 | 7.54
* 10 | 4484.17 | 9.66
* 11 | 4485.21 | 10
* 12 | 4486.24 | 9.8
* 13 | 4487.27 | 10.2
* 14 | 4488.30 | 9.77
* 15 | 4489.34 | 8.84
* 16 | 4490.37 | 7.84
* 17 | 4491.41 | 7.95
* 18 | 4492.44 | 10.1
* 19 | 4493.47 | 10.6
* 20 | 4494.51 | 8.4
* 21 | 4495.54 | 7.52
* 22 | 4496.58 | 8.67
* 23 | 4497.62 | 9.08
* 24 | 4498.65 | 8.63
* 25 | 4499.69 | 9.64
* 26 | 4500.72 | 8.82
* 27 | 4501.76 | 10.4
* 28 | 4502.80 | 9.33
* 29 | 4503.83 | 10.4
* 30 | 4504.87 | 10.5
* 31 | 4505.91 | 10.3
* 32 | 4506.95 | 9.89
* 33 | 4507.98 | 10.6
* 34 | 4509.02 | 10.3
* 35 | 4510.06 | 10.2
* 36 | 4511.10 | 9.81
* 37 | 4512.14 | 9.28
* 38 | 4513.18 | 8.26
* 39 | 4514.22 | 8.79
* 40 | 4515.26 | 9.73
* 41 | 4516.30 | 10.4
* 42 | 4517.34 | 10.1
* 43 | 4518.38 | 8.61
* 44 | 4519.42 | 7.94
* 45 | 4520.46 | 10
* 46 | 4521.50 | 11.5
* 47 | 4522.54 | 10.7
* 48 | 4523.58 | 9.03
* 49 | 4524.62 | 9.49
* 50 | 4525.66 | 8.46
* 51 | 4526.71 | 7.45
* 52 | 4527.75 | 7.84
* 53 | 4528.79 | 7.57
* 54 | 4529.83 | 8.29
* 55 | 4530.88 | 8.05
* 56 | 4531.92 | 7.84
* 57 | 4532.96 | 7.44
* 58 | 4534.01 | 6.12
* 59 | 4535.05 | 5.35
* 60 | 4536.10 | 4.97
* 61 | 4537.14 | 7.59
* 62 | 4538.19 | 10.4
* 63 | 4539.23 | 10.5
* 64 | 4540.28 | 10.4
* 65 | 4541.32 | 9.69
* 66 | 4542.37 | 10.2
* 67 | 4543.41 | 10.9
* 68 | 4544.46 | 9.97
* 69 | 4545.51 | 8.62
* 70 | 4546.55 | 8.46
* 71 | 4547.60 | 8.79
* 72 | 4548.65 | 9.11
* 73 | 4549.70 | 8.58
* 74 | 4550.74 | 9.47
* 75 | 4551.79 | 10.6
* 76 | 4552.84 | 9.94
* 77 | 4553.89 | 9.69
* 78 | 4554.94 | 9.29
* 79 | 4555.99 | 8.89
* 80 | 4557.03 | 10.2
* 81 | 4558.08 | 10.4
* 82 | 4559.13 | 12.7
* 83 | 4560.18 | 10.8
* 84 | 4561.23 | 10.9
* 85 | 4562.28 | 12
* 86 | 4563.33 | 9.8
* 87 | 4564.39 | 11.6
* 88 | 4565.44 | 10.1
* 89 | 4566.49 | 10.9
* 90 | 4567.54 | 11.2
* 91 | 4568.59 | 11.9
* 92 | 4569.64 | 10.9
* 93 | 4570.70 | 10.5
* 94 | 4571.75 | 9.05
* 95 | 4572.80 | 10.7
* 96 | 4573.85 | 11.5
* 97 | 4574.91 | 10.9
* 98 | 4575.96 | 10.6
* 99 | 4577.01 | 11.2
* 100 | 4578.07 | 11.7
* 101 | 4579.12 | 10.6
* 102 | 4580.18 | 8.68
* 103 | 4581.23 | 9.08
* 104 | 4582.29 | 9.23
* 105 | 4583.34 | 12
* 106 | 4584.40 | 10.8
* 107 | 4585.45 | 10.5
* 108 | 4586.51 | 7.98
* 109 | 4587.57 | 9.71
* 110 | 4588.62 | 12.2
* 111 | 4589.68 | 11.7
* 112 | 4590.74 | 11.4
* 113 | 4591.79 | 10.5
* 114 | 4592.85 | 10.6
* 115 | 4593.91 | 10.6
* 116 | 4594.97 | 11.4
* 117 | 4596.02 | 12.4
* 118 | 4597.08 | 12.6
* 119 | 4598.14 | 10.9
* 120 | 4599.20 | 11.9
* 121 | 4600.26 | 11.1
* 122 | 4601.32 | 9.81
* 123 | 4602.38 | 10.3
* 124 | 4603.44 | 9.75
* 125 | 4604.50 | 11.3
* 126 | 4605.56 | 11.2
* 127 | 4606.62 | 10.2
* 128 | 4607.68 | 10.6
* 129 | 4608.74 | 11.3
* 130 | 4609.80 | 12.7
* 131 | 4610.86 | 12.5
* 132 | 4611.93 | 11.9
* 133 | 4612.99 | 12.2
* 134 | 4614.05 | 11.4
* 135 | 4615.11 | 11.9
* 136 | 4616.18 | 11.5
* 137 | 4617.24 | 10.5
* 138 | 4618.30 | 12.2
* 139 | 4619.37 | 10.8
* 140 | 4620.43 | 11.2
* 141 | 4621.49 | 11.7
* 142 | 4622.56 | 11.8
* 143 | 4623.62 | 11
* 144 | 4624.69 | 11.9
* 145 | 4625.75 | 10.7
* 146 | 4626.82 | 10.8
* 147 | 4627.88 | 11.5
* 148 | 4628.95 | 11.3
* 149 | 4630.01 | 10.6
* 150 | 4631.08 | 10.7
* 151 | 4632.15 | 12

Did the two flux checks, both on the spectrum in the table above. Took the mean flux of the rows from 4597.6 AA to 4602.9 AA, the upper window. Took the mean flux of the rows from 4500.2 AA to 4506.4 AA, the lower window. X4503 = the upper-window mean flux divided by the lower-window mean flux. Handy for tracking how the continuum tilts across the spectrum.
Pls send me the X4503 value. 1.08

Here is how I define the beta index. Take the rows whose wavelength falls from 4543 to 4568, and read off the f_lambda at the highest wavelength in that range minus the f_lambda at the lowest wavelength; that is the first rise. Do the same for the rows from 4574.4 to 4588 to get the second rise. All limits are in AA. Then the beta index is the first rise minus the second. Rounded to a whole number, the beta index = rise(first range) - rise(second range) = 1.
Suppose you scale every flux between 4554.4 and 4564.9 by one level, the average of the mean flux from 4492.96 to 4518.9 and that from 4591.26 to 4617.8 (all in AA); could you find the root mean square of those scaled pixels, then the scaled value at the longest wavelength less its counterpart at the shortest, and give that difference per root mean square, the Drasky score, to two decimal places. 0.22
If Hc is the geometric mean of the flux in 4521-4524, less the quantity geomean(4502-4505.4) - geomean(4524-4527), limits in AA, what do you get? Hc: 8.7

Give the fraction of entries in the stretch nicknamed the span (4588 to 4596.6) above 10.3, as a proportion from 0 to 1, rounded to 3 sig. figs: 1.00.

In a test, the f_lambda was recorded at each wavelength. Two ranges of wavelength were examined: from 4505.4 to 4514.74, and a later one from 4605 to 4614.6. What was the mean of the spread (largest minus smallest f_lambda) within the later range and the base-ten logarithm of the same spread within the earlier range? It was 1.43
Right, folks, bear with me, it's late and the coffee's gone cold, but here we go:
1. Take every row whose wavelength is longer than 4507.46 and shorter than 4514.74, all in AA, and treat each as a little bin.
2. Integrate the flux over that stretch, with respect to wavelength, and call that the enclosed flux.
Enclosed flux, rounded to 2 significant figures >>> 70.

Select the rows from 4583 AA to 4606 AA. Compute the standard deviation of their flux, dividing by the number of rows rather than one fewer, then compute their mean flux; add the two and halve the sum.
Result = 6.0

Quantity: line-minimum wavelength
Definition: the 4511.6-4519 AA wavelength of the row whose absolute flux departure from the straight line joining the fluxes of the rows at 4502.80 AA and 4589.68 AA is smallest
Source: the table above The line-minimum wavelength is 4515.26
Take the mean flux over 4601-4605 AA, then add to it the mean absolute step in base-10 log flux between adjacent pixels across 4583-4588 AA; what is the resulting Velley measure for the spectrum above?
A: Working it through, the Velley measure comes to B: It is 10.4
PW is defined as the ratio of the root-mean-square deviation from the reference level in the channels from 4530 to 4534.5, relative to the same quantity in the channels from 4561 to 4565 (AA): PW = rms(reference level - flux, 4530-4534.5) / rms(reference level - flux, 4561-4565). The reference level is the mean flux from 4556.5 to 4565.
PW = 4.5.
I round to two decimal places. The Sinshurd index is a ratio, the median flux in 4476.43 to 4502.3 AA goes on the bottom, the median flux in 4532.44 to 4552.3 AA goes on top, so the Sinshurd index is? 1.02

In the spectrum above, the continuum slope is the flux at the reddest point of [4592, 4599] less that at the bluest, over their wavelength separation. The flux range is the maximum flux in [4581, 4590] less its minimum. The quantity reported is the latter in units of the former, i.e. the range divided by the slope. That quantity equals 74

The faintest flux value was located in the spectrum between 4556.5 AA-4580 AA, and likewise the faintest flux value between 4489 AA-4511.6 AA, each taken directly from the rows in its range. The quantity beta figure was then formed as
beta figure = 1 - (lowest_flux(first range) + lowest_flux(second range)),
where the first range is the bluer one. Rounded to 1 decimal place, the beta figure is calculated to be -15.6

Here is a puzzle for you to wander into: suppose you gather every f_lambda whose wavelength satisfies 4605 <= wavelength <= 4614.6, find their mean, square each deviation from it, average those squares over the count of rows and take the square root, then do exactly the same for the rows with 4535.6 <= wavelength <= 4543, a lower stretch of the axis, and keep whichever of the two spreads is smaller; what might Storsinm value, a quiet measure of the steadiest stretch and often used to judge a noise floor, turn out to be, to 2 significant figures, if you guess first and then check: 0.80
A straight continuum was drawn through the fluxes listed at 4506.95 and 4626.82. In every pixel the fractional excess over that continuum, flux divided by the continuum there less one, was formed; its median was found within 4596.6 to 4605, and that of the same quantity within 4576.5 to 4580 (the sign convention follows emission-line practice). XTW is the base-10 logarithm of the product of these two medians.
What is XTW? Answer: -2.5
